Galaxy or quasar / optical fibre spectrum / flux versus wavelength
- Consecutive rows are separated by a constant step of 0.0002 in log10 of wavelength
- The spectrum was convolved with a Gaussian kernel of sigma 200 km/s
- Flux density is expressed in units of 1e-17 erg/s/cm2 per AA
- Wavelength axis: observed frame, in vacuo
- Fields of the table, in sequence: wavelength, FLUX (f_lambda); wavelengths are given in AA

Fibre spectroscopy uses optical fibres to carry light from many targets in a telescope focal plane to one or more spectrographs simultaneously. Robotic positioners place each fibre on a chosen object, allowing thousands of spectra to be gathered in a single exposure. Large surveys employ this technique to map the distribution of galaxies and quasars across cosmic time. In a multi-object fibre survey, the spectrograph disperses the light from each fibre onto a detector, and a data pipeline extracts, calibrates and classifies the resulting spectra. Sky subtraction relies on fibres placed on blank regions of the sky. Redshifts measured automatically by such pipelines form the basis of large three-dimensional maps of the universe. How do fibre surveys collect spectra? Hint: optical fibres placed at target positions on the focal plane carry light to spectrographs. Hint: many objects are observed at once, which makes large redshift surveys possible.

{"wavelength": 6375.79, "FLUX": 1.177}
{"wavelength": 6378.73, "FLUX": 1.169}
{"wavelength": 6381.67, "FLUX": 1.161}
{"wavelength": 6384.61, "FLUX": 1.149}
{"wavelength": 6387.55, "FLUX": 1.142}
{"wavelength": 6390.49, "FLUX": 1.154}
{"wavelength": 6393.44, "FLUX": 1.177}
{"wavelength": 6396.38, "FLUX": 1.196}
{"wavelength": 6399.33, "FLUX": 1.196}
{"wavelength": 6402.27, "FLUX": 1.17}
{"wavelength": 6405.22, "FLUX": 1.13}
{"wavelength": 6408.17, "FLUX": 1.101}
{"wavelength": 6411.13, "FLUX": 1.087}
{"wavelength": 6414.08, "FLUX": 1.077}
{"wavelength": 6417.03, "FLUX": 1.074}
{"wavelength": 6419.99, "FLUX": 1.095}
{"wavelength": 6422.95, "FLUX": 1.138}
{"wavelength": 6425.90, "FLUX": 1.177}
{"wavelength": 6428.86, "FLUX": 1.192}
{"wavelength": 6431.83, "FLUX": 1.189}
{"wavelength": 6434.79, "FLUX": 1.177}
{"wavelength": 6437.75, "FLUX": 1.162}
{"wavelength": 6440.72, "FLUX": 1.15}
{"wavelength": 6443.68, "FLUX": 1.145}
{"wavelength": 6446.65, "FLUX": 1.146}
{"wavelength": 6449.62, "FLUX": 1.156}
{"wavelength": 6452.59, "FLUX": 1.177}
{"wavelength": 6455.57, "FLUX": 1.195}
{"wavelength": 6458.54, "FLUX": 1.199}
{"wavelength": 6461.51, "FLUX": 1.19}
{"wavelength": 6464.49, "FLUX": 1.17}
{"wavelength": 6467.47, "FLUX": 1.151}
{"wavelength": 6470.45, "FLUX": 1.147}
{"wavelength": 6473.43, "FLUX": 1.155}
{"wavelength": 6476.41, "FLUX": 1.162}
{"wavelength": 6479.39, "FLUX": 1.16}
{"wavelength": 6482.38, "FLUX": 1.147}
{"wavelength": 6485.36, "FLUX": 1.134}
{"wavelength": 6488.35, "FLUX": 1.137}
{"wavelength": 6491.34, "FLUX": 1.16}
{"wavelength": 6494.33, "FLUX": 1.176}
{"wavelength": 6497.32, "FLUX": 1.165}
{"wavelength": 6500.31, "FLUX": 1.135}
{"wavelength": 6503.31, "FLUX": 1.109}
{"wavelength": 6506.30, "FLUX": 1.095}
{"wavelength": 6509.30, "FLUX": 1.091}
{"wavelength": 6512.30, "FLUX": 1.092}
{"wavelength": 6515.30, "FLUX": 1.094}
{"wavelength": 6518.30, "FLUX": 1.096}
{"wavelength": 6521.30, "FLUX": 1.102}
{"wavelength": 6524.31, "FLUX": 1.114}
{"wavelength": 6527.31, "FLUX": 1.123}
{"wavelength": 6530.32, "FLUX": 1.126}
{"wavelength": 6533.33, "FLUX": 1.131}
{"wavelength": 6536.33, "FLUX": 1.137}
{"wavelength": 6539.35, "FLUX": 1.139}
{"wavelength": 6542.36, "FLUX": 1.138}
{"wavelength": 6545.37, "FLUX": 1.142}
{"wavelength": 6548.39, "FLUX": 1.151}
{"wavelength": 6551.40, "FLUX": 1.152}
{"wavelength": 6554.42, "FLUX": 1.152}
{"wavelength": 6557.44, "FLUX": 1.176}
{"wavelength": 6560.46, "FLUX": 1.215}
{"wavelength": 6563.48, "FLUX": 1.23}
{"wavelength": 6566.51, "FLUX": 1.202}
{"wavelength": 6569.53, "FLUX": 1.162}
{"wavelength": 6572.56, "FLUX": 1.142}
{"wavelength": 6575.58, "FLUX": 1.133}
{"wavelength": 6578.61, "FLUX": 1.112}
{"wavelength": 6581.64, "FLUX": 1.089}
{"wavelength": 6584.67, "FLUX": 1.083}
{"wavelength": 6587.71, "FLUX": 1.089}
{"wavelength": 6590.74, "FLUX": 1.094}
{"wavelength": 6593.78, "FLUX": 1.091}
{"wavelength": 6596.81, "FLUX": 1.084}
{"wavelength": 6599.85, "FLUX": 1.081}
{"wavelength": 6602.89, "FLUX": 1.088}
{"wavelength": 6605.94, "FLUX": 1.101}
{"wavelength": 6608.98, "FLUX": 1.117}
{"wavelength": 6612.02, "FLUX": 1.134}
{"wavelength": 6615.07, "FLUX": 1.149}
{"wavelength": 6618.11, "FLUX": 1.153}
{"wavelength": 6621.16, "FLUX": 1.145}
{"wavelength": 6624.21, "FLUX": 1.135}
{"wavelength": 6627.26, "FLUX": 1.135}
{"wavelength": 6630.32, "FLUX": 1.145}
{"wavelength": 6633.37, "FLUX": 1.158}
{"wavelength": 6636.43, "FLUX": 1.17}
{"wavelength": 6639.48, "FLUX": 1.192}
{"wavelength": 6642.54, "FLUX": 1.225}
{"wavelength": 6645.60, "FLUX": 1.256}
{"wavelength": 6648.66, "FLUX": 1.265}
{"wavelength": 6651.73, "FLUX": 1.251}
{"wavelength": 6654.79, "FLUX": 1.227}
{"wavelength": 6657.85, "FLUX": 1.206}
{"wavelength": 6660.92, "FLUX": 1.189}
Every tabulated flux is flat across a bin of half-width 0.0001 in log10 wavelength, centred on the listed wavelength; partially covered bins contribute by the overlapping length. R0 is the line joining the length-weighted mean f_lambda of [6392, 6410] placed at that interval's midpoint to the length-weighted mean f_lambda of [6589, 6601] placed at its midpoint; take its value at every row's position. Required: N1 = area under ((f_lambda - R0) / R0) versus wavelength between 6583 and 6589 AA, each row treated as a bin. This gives 0.0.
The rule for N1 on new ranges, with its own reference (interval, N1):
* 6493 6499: 0.2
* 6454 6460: 0.3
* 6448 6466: 0.7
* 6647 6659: 1.9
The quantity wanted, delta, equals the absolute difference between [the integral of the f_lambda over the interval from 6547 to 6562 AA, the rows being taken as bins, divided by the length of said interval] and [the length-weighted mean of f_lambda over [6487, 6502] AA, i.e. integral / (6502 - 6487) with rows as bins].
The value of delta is 0.02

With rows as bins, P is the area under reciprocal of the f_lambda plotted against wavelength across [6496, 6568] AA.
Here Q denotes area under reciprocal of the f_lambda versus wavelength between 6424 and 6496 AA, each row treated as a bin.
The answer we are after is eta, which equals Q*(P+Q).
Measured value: 7742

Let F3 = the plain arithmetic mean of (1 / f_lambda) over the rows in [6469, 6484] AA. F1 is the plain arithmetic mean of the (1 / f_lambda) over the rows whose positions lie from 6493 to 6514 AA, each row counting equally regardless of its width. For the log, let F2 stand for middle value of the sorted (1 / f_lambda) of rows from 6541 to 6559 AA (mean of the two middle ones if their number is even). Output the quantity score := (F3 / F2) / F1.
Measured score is 1.12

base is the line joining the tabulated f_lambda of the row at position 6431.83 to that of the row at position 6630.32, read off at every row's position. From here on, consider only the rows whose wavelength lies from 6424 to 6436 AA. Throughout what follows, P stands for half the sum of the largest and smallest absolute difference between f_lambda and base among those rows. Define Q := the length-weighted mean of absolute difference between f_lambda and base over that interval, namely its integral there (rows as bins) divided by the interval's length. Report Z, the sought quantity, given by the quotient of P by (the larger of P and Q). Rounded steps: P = 0.01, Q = 0.008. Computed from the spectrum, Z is 0.80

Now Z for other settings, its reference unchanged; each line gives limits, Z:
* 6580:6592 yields 1.00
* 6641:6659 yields 0.97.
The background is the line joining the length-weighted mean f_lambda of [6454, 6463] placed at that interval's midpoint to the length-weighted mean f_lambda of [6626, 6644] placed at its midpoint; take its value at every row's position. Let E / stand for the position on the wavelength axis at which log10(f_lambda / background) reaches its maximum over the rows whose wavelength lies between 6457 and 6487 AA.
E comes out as 6458.54 AA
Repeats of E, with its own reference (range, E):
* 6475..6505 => 6494.33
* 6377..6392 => 6378.73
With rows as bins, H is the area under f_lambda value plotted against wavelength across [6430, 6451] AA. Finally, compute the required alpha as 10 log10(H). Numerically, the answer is 13.9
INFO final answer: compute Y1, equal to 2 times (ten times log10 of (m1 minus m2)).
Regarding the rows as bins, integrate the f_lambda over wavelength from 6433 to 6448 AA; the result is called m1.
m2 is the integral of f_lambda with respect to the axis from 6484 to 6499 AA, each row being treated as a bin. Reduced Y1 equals -27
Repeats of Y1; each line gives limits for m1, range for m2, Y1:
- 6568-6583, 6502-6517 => -6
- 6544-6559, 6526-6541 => -9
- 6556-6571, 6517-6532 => 2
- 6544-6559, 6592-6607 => 0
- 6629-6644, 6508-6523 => 2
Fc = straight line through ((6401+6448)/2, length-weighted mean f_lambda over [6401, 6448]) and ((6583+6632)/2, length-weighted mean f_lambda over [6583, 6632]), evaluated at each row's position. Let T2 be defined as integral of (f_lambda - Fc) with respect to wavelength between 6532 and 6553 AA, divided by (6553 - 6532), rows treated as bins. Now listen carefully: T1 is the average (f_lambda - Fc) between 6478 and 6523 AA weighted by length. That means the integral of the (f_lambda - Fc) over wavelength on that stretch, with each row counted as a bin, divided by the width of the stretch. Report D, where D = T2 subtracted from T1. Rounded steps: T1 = -0.002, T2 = 0.019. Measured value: -0.021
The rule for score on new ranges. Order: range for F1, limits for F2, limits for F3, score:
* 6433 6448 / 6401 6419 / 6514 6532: 1.14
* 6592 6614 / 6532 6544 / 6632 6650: 1.03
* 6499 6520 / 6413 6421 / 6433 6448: 1.03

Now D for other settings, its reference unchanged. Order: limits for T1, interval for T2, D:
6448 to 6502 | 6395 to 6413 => 0.026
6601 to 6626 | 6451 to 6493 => -0.018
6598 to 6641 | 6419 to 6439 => -0.003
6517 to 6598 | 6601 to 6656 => -0.044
